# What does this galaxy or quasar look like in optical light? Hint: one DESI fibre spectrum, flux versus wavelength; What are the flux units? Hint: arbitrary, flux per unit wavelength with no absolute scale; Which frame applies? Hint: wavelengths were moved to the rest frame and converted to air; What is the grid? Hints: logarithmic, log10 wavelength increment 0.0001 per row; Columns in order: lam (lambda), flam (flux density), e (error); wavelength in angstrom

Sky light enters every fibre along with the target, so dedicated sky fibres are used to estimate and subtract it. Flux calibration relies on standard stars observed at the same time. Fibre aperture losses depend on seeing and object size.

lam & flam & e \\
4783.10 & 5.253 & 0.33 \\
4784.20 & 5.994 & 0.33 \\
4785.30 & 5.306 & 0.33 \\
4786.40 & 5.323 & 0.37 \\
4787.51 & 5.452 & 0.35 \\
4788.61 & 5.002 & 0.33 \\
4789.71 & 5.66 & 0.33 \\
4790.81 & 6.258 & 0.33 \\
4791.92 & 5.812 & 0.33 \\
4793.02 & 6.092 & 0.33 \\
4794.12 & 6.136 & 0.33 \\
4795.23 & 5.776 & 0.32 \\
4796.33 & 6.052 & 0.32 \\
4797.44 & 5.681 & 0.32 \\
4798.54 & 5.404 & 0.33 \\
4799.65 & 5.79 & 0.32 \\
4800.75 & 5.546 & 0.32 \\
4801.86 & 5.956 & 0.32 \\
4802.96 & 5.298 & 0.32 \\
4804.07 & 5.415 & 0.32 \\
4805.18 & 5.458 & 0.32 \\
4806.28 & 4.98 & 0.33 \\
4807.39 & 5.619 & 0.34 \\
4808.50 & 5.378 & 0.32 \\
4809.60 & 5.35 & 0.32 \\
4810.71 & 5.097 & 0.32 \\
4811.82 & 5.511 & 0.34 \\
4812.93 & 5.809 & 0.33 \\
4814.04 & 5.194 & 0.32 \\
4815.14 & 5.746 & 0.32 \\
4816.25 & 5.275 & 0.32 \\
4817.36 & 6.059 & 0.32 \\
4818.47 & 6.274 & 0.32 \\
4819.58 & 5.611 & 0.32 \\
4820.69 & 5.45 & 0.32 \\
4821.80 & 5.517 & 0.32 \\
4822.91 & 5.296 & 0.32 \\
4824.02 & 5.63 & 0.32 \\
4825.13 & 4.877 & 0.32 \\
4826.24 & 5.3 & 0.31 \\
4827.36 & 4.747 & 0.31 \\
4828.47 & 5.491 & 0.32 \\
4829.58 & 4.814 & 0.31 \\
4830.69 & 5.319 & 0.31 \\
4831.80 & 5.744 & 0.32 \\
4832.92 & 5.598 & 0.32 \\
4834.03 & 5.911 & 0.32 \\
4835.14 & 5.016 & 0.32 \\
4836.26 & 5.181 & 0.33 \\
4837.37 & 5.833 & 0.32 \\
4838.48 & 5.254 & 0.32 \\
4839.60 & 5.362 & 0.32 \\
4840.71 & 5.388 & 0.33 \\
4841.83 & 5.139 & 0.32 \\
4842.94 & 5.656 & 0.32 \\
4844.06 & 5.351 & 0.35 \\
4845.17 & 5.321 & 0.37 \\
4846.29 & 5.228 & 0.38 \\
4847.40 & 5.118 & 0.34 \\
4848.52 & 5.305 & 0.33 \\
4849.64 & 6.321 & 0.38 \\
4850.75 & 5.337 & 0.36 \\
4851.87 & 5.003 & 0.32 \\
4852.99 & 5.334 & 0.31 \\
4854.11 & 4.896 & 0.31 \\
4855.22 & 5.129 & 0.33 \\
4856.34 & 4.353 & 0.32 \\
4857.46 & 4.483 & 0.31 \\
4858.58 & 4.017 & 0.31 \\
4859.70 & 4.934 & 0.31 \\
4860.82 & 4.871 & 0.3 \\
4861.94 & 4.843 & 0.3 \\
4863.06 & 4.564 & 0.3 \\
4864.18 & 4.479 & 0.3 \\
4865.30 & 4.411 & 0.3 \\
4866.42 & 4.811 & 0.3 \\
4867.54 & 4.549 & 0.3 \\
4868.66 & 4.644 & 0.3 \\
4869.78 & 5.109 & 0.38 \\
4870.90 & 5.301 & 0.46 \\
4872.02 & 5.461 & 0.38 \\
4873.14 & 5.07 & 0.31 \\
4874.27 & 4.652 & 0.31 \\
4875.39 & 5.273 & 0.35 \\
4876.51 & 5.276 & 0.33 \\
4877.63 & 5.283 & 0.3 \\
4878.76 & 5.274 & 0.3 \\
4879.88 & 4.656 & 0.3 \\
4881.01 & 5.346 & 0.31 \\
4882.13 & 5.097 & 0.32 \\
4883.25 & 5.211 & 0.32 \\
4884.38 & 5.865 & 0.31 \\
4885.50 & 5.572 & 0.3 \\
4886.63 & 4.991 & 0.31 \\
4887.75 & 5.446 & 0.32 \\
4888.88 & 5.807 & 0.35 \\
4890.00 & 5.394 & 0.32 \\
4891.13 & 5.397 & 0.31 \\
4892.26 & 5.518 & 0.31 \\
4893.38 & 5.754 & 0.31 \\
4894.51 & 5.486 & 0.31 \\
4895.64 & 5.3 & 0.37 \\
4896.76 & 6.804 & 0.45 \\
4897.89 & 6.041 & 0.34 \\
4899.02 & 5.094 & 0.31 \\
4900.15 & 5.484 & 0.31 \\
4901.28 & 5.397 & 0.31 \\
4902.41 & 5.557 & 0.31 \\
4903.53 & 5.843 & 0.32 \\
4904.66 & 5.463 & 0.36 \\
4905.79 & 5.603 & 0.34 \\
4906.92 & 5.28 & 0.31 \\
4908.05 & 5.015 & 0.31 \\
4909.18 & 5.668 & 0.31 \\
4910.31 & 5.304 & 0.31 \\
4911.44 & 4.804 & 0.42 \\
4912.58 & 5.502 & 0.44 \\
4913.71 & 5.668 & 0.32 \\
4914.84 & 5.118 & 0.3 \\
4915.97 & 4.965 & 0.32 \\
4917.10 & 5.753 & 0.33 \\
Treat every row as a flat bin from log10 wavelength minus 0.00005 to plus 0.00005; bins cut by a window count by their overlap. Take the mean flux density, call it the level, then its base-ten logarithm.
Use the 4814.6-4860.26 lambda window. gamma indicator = 0.725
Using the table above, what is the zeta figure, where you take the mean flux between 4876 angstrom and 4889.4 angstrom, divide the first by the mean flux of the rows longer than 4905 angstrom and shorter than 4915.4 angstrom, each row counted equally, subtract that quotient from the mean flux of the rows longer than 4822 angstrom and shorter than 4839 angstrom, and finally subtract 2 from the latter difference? 2.34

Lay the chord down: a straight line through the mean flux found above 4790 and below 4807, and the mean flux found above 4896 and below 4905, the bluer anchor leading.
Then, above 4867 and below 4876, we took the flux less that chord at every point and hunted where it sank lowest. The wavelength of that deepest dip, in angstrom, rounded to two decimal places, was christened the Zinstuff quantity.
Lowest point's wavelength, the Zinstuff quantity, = 4867.54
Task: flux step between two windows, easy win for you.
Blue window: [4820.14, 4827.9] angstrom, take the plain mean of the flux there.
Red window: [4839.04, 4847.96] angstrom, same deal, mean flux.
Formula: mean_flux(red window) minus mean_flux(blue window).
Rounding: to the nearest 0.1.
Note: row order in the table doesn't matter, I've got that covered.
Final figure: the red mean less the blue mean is 0.1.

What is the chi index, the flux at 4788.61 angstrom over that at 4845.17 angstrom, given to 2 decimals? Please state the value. 0.94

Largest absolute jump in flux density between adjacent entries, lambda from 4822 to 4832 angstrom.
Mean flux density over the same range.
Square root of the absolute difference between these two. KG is 2.12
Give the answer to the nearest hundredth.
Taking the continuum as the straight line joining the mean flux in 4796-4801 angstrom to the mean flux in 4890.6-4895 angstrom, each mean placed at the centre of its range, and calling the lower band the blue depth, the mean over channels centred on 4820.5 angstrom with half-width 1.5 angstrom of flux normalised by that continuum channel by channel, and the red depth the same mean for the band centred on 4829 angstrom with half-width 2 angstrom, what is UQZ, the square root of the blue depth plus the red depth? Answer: 1.37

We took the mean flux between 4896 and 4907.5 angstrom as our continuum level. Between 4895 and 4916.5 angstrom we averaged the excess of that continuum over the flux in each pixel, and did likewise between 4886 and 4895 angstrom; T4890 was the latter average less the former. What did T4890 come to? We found -0.01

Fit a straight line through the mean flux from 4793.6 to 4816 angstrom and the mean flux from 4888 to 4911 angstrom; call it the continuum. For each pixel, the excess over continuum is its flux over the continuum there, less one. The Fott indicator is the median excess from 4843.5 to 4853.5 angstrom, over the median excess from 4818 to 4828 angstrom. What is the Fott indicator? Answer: 2.2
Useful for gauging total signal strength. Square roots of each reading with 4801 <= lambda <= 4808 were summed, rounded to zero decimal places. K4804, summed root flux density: 14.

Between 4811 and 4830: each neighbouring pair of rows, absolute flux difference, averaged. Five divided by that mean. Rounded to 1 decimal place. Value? 10.6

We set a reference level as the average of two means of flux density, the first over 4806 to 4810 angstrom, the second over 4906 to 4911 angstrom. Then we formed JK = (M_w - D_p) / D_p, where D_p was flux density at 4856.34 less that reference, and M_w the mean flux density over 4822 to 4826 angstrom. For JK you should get -6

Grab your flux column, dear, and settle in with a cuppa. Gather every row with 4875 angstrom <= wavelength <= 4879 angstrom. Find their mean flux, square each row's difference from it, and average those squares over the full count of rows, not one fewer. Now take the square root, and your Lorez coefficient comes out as 0.00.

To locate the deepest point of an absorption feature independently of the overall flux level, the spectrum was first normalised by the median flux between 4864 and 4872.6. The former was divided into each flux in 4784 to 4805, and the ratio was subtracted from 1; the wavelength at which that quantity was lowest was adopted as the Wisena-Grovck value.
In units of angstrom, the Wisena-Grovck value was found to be 4790.81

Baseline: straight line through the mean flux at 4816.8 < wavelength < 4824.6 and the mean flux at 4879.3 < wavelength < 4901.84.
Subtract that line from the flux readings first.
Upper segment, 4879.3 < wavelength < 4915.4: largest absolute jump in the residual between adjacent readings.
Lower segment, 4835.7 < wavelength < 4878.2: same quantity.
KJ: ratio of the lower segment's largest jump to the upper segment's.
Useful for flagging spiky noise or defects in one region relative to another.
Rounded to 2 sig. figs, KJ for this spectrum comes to 0.68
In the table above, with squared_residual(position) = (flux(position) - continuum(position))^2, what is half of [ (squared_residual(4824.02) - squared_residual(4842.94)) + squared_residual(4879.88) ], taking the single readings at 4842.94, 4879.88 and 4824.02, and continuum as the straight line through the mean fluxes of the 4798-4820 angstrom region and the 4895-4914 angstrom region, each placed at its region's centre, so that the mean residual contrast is 0.37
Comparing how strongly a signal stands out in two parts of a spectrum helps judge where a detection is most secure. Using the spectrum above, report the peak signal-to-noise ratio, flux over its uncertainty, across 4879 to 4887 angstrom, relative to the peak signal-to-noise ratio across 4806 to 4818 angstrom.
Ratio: 1.00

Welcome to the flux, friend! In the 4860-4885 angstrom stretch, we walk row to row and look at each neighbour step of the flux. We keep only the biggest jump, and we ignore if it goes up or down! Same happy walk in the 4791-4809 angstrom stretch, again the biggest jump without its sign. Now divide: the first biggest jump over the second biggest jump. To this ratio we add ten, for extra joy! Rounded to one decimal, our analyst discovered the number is 11.0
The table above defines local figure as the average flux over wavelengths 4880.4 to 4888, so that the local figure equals 5.36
